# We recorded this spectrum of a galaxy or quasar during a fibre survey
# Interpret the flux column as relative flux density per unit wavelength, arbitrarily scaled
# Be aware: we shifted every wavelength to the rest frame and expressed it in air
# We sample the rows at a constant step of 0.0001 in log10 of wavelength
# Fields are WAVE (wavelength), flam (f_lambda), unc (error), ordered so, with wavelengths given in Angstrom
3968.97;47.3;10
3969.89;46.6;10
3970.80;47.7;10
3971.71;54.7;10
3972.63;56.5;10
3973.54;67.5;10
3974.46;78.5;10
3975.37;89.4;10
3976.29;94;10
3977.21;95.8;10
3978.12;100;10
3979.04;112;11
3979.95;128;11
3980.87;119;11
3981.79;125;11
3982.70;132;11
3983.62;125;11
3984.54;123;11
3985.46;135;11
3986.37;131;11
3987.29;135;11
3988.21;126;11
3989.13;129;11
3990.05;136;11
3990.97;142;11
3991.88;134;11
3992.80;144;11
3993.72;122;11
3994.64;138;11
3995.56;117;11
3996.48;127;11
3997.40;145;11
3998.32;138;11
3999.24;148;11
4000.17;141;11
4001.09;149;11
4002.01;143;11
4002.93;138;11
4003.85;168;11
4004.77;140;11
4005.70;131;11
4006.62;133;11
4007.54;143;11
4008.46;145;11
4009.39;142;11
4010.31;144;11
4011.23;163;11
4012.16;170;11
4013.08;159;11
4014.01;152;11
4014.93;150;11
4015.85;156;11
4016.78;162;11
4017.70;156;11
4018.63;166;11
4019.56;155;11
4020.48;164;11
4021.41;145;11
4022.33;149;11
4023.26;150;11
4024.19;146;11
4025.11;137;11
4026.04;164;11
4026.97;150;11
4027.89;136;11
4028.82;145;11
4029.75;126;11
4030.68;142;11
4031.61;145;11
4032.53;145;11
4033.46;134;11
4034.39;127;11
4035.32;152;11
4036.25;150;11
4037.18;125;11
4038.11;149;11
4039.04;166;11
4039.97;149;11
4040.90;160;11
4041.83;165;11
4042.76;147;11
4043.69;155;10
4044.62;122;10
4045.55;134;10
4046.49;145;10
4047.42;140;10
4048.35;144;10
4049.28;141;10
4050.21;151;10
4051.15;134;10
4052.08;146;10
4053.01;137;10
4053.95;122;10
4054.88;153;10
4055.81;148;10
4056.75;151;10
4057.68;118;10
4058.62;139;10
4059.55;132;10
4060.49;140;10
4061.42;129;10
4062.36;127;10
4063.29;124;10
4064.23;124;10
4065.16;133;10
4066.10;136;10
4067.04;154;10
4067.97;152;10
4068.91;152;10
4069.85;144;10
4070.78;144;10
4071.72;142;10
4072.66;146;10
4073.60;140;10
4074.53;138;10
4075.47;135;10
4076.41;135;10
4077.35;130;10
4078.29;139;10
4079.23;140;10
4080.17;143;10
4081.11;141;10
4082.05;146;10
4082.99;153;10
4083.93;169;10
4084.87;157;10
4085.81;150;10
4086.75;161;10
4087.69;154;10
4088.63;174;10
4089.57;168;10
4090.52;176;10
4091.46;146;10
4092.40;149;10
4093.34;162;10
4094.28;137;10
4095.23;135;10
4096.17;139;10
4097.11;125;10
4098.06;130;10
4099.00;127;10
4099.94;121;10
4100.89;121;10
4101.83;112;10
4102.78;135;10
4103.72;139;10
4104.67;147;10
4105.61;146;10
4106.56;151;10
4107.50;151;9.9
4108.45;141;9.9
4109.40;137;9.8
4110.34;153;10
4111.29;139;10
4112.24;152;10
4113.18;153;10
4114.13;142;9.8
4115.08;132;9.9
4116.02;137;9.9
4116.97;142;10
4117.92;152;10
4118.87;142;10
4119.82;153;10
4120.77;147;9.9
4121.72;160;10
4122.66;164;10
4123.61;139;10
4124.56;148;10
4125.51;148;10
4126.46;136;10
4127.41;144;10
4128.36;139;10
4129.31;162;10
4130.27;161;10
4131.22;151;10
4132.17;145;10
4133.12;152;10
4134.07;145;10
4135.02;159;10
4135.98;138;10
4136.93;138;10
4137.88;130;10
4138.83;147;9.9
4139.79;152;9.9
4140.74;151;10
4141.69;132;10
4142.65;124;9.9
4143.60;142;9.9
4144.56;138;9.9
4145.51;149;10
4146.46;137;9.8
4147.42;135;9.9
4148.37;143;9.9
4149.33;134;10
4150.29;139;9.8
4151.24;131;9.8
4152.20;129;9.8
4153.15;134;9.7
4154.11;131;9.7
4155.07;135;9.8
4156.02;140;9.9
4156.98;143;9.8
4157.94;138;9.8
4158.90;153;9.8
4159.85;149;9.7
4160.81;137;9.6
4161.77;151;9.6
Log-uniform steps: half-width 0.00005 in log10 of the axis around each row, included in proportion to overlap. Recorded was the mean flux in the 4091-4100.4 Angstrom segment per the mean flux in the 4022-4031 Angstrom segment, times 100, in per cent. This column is 95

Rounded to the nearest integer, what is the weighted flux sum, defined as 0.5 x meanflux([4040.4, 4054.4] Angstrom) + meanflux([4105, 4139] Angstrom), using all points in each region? 218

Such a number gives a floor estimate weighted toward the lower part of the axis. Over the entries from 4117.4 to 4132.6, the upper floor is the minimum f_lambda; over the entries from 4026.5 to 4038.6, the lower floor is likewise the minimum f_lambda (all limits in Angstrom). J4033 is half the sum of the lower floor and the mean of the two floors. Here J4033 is 128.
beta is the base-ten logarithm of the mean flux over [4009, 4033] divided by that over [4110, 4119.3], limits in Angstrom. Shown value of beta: 0.019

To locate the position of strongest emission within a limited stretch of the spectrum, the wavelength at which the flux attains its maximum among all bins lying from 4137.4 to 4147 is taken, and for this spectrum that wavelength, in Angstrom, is 4139.79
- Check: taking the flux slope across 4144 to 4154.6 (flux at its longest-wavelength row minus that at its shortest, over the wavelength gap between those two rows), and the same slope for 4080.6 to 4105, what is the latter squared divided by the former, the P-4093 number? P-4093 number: -0.1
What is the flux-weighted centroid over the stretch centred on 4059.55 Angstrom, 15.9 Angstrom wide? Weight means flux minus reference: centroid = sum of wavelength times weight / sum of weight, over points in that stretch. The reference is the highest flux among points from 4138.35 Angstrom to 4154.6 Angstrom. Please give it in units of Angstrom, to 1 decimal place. 4060.1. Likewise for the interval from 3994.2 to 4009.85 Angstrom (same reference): 4000.8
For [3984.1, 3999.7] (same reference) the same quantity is 3991.2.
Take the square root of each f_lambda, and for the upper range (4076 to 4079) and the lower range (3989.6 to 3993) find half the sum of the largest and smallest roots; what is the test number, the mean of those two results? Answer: 11.7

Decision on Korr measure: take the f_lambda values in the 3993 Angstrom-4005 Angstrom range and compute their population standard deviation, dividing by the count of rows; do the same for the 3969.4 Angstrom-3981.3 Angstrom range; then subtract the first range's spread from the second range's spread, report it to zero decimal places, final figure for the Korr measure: 14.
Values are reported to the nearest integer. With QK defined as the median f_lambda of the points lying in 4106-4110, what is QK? 146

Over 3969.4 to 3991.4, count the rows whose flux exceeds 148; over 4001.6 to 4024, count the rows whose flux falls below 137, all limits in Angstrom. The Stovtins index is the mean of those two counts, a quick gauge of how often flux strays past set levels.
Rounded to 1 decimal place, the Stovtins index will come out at 1.0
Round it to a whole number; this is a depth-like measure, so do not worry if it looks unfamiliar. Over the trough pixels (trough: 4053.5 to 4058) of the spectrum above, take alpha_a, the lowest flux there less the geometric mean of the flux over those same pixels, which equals -20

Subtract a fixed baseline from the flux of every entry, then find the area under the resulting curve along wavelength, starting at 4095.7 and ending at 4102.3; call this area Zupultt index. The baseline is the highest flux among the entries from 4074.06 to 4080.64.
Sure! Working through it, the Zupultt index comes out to -119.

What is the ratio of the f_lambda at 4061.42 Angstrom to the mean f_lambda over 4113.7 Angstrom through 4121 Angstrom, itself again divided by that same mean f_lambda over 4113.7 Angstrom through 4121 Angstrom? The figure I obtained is 0.0063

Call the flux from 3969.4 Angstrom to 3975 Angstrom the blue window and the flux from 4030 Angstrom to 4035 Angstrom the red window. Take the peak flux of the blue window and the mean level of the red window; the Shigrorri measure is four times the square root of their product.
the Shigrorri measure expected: 417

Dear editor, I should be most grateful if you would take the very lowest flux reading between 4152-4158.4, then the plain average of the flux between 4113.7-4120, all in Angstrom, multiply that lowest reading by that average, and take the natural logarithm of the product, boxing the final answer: 9.8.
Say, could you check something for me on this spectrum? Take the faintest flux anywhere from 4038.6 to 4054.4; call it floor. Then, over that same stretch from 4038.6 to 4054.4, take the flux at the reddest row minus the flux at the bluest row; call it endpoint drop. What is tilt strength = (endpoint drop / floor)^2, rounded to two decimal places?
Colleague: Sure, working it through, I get 0.13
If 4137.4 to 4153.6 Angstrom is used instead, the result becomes 0.00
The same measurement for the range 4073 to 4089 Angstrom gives 0.07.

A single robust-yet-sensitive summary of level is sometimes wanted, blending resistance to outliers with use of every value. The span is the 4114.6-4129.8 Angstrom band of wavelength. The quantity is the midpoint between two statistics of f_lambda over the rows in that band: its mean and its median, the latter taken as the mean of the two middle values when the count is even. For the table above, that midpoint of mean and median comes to 146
